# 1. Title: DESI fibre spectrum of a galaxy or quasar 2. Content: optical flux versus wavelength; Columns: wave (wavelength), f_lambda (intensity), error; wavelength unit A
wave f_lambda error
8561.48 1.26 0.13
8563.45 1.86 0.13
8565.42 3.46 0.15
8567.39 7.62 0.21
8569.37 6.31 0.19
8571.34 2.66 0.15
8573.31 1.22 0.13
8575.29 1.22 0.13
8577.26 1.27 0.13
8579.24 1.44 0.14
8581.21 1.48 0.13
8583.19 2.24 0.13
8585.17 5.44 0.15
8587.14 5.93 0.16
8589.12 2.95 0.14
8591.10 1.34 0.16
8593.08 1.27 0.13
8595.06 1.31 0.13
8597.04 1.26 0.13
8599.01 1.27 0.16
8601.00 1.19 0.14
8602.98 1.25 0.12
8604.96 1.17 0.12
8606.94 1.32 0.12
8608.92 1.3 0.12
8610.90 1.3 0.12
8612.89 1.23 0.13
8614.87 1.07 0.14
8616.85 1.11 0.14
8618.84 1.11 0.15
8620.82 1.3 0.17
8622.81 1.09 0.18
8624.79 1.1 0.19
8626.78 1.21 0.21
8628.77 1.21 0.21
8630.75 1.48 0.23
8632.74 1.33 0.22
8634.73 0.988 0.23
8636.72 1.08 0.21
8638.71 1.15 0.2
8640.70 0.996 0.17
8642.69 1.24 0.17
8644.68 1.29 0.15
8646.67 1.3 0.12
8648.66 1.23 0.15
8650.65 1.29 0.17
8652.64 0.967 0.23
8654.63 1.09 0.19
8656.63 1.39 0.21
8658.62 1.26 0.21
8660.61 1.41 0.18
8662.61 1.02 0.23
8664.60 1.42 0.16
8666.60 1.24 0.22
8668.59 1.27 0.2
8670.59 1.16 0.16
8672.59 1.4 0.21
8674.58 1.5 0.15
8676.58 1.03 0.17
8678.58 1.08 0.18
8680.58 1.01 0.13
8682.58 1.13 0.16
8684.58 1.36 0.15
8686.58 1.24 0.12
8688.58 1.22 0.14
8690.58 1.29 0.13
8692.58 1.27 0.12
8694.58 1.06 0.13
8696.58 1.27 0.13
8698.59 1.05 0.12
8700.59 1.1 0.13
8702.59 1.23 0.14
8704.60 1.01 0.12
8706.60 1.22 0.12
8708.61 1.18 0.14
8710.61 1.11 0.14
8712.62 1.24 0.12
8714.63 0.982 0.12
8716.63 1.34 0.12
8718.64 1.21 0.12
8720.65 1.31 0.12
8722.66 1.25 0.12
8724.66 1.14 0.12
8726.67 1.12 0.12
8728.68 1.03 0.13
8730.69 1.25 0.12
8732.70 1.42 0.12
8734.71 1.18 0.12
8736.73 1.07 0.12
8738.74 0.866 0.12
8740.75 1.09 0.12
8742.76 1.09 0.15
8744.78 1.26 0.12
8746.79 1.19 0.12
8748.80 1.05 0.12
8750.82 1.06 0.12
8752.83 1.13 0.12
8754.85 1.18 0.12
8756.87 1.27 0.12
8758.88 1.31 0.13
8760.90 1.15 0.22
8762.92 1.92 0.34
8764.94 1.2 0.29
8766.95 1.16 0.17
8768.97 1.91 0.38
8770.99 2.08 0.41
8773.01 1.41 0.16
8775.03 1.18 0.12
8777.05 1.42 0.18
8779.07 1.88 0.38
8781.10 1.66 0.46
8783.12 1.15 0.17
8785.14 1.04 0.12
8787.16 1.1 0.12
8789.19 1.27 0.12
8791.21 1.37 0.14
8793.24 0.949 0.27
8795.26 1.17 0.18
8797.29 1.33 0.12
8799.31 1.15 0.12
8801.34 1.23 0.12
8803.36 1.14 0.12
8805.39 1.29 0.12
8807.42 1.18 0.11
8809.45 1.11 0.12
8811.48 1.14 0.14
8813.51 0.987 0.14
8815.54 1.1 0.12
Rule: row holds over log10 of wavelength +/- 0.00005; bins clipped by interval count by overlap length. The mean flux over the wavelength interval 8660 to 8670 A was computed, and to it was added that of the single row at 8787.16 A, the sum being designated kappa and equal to 2.4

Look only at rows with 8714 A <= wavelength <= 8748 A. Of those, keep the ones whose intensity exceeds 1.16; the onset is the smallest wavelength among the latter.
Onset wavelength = 8716.63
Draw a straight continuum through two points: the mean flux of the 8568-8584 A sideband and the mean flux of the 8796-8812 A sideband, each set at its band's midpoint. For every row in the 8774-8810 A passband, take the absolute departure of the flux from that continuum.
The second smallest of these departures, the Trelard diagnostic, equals 0.00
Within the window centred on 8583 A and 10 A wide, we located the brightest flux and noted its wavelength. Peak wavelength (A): 8587.14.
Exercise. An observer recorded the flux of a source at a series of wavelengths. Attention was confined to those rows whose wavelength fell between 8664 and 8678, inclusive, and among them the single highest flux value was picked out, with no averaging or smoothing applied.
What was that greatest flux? 1.5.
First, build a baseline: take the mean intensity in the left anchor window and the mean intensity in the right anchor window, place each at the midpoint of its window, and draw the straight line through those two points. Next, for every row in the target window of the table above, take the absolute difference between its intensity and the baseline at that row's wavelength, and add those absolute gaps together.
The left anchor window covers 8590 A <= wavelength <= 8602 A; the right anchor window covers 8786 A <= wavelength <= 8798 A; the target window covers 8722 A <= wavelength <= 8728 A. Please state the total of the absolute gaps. 0.21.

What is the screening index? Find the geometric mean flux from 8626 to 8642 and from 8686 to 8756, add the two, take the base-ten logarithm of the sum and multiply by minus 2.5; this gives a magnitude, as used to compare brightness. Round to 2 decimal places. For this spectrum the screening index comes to -0.92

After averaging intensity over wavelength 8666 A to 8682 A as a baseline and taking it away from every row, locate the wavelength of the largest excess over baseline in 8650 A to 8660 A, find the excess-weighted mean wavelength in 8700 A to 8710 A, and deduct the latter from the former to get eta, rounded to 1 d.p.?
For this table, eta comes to -47.0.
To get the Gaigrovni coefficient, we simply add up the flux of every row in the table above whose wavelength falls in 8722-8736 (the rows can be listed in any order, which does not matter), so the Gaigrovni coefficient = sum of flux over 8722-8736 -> 8.4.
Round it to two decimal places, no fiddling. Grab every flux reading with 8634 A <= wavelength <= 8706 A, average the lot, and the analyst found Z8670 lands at 1.20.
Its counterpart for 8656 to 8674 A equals 1.29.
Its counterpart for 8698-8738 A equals 1.17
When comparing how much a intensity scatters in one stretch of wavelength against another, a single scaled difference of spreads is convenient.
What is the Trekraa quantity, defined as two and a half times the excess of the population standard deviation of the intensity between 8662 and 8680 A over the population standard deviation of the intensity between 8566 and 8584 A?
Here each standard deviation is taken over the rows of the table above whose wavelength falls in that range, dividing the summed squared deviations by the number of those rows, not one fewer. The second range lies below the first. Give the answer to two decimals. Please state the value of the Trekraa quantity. -5.28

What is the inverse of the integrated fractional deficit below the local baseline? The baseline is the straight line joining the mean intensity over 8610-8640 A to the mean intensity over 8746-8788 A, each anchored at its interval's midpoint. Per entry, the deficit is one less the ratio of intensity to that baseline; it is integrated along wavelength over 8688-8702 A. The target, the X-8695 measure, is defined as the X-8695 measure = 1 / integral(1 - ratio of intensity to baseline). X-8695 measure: 1.0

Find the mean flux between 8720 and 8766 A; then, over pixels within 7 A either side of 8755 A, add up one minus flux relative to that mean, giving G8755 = 0.19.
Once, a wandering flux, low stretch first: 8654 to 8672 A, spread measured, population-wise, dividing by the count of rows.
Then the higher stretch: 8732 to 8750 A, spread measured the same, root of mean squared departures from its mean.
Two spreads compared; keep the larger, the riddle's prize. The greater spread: 0.15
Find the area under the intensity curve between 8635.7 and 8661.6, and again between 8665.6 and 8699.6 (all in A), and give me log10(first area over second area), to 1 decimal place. -0.1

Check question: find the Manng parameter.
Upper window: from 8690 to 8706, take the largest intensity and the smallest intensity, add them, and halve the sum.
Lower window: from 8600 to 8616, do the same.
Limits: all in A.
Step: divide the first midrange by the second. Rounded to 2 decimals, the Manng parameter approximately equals 0.96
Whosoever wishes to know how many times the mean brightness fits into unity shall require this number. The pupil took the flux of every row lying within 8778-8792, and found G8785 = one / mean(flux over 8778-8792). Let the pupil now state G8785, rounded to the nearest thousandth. 0.739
